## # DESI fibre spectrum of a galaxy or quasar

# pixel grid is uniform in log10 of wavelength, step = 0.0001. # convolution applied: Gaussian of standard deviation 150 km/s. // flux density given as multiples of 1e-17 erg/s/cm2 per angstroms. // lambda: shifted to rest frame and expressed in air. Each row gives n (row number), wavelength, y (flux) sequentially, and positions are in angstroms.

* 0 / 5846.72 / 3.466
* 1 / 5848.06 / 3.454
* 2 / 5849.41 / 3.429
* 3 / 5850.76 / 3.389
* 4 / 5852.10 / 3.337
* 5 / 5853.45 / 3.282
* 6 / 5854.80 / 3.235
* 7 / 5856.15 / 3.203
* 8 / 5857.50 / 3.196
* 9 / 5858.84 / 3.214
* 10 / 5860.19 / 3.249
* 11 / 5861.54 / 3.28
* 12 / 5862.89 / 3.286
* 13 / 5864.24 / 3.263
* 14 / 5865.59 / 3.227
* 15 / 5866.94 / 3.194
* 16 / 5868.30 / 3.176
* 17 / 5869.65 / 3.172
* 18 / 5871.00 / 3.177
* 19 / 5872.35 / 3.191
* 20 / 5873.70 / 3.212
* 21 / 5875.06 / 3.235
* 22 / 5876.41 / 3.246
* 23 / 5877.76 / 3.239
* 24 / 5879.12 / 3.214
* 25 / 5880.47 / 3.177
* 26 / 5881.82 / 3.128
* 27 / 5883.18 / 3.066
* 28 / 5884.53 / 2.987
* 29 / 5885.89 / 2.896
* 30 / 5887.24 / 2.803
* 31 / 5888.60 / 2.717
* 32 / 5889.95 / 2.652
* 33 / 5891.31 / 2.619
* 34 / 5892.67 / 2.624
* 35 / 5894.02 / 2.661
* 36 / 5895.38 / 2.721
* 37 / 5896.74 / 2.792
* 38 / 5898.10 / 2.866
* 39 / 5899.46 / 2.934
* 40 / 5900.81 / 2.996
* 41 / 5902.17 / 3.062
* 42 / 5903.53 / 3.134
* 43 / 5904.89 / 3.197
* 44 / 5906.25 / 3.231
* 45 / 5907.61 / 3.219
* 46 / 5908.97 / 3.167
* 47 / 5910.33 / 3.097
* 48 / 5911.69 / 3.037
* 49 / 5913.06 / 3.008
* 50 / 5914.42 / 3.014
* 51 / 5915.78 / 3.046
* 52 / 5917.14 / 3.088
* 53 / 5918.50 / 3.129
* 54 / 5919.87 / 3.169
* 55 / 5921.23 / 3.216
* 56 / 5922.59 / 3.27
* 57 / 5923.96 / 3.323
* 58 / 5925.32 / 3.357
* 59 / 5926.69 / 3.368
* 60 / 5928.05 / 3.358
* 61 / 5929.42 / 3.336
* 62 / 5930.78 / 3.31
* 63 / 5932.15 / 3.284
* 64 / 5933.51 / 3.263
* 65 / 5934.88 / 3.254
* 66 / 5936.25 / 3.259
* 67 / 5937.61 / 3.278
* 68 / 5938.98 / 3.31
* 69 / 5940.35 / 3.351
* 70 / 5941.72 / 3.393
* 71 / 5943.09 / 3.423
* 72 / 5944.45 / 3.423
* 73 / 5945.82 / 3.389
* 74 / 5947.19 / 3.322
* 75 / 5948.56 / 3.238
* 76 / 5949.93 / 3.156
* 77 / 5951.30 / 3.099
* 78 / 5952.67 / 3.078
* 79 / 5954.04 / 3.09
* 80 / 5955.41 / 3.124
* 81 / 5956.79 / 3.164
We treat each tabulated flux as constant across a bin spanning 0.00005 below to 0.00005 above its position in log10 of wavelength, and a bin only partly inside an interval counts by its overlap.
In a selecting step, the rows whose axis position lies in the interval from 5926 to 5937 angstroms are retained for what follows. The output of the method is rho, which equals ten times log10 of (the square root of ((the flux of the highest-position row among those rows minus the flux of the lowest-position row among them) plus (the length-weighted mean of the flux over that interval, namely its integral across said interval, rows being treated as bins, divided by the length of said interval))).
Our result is 2.52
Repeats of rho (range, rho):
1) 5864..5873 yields 2.47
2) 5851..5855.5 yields 2.52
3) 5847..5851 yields 2.64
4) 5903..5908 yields 2.58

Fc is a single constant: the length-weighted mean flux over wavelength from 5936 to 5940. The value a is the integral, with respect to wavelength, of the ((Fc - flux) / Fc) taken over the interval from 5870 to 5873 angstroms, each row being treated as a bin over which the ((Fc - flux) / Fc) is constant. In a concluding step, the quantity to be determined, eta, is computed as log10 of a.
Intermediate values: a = 0.10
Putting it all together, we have -1.00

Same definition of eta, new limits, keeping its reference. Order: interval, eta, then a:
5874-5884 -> -0.48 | 0.33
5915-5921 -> -0.49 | 0.32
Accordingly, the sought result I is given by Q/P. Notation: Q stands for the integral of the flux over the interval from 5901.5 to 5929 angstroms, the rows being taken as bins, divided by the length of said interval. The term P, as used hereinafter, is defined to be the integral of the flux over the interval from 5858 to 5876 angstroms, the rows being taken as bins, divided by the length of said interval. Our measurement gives 0.99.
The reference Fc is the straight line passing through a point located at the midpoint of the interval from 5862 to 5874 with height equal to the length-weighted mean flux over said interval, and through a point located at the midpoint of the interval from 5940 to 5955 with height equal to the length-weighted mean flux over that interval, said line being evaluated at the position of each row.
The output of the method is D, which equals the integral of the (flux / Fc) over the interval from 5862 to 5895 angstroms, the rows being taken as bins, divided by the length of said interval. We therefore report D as 0.95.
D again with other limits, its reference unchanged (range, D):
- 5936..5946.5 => 1.03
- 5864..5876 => 1.00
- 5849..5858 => 1.03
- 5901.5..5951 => 0.99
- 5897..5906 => 0.94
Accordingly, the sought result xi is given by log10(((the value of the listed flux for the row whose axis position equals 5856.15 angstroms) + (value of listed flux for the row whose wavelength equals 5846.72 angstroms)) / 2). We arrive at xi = 0.523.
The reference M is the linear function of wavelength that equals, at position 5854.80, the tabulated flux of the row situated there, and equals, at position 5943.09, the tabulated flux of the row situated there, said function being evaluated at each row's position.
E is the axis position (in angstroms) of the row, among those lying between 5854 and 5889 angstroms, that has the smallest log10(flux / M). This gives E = 5888.60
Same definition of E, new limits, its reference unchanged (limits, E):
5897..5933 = 5898.10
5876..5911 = 5891.31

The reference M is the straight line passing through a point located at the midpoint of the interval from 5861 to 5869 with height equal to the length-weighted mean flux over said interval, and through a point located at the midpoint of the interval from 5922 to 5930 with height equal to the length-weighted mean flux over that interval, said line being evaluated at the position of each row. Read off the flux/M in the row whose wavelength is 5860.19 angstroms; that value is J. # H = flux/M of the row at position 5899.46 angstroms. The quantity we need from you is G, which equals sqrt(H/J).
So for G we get 0.94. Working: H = 0.89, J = 1.01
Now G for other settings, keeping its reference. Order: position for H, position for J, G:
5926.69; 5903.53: 1.03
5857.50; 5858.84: 1.00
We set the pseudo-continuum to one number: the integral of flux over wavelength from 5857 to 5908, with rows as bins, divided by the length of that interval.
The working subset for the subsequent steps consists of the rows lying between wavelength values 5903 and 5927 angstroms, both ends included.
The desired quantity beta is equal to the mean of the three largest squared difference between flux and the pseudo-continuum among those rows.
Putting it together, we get 0.09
